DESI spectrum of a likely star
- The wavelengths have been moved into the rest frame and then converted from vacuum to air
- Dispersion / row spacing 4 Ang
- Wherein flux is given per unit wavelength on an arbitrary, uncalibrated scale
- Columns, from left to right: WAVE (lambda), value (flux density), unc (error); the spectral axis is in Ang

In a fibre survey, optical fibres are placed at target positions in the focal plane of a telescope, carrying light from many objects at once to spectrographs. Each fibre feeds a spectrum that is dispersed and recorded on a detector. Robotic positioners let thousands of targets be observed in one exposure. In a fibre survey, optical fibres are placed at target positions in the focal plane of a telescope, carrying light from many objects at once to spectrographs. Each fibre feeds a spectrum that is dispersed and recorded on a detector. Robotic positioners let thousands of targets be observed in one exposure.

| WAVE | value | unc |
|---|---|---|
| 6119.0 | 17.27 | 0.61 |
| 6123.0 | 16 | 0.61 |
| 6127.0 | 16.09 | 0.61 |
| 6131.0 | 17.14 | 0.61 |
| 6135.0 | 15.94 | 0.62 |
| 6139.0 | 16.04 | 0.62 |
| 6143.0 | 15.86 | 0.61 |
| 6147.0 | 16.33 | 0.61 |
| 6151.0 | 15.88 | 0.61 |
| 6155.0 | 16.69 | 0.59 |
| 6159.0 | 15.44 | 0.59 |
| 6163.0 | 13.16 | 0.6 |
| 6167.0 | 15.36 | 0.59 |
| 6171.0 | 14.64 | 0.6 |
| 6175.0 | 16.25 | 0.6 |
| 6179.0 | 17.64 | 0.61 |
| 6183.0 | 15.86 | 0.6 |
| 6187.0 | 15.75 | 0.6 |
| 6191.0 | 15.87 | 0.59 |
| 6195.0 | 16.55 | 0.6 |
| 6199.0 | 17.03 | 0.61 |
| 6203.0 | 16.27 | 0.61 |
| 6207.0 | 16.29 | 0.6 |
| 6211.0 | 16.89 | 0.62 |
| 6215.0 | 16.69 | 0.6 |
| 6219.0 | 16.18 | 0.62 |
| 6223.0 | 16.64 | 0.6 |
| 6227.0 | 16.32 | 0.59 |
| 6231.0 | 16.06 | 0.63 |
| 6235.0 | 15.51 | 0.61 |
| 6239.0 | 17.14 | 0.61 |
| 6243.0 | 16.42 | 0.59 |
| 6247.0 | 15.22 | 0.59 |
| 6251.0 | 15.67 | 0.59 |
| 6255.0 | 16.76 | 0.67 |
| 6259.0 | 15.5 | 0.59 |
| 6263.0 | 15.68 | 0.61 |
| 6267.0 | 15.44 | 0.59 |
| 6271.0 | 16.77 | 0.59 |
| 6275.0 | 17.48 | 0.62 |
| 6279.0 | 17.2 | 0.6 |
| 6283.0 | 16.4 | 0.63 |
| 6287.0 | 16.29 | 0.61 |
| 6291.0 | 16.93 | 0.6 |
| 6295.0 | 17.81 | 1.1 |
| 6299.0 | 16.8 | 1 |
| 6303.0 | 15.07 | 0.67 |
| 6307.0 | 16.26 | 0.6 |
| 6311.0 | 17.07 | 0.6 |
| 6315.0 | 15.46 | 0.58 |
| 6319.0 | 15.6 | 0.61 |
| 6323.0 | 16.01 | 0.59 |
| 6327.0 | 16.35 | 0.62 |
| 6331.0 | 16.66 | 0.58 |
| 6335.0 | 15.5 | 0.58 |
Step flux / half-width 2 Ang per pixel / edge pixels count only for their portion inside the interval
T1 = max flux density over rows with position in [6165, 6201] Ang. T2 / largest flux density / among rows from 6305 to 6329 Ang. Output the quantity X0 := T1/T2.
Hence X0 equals 1.03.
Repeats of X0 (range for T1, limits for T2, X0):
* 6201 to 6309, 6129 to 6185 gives 1.01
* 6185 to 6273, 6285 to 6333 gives 0.96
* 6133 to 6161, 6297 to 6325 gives 0.98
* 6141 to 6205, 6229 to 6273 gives 1.03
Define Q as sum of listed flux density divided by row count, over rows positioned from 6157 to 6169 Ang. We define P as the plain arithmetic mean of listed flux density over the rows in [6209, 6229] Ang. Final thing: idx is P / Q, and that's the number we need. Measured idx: 1.13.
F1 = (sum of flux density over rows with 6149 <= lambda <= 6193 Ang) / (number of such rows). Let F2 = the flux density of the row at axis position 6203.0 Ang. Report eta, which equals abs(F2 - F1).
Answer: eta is 0.58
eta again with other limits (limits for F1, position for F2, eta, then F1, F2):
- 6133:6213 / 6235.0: 0.48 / 16.0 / 15.51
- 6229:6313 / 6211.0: 0.53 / 16.4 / 16.89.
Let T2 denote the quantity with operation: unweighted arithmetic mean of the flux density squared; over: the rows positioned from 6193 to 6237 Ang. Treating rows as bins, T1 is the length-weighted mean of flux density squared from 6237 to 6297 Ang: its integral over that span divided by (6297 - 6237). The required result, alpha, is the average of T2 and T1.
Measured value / 270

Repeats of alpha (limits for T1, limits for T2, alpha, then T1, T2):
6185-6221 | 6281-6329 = 268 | 269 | 267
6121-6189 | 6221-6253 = 257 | 253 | 260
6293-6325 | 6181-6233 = 266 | 265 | 267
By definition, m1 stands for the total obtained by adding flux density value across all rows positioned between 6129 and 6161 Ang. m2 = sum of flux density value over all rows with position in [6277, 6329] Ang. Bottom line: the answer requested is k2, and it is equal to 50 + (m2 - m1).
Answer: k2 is 134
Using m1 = 129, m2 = 213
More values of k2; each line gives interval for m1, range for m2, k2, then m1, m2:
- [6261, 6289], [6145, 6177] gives 58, 115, 124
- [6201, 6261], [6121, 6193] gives 92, 244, 286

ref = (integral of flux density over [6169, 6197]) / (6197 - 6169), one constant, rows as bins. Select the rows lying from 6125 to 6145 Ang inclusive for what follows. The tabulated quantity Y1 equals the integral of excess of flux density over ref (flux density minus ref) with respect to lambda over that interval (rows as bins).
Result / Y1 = 3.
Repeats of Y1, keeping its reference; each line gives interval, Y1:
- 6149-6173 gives -21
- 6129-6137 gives 4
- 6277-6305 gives 16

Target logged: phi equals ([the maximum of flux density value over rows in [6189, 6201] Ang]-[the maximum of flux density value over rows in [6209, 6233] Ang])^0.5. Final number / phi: 0.4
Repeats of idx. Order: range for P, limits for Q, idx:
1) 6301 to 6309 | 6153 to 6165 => 1.04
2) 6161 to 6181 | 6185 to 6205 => 0.95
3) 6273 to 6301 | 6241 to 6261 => 1.07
